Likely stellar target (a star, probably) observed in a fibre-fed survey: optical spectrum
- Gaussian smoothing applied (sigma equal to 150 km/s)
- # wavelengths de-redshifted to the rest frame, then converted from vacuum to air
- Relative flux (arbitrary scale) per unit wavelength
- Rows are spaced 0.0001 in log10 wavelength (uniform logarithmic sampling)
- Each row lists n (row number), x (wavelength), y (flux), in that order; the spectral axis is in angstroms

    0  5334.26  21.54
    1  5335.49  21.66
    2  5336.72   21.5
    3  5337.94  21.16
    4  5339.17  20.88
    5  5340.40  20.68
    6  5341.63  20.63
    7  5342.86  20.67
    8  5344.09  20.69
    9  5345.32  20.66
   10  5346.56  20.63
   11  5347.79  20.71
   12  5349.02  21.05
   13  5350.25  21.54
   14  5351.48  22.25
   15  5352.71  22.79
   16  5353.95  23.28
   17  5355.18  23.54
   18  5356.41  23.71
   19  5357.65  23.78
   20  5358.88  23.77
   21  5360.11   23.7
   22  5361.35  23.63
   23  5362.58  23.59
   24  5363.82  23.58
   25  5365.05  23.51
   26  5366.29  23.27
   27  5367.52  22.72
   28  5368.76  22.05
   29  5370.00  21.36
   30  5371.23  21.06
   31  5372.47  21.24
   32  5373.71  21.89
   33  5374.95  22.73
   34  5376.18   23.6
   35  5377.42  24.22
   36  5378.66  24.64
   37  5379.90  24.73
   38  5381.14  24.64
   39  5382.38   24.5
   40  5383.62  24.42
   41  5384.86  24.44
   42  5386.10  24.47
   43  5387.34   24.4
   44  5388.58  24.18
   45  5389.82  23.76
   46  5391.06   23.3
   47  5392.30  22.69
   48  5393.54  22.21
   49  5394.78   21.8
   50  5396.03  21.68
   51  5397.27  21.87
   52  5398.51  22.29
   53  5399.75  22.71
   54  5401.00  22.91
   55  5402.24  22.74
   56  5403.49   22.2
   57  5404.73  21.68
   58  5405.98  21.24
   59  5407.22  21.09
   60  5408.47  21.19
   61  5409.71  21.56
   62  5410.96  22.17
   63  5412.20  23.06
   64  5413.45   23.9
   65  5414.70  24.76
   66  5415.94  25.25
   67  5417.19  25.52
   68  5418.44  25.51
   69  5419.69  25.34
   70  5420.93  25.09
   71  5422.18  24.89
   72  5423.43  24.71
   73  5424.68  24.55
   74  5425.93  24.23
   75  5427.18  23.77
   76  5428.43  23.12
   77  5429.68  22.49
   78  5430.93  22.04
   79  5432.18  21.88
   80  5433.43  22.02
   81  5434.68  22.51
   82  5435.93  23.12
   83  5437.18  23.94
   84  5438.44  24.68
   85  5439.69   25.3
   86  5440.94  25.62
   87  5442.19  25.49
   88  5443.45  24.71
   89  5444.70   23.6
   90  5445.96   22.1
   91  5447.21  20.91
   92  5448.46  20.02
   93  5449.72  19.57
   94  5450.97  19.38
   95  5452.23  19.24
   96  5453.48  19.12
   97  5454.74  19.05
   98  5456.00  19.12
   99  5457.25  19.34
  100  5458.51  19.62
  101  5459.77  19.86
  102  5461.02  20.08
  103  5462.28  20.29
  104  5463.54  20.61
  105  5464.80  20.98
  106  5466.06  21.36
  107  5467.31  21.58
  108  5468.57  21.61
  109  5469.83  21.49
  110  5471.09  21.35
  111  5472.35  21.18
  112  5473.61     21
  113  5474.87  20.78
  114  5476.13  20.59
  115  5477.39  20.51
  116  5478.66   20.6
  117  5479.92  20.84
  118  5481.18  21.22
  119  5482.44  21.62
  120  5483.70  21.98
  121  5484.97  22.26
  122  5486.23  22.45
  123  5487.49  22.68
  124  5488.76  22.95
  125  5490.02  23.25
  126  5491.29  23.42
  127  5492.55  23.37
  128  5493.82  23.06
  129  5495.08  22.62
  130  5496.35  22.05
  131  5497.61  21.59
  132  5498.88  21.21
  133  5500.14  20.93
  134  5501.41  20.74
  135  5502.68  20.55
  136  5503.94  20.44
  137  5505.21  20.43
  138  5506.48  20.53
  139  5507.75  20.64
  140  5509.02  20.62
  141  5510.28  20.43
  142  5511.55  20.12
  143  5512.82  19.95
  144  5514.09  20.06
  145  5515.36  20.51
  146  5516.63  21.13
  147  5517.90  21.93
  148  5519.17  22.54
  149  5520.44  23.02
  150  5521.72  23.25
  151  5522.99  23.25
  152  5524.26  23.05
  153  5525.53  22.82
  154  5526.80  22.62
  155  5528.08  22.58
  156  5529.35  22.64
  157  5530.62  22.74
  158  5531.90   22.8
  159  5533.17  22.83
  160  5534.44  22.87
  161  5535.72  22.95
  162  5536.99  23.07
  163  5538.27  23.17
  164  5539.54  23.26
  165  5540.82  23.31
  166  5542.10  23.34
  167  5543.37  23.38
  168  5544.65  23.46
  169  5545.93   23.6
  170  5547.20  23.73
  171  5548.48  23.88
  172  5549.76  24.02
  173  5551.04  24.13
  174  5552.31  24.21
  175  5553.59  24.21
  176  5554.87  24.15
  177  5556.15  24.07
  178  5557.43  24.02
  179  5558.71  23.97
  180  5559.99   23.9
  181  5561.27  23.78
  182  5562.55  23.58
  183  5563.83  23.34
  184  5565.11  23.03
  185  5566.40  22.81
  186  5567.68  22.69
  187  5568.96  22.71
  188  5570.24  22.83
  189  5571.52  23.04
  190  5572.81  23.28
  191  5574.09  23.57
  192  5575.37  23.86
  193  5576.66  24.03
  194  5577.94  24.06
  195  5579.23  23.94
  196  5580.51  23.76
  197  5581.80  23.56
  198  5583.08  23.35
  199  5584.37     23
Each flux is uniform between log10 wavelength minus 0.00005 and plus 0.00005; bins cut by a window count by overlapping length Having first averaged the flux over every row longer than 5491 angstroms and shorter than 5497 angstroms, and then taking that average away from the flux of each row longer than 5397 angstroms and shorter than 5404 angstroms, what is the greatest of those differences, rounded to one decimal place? 0.0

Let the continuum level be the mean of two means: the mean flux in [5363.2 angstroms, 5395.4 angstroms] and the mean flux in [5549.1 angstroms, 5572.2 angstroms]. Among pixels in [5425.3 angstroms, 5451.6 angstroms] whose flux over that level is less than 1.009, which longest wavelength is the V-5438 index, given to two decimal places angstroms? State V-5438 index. 5450.97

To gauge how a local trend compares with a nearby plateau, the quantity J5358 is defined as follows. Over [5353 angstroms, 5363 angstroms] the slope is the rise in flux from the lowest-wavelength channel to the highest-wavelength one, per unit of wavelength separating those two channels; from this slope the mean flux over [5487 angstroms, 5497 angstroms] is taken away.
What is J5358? -22.9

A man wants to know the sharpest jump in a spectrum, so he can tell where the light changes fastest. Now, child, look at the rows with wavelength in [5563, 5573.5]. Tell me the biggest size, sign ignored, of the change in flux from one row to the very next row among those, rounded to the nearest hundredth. 0.31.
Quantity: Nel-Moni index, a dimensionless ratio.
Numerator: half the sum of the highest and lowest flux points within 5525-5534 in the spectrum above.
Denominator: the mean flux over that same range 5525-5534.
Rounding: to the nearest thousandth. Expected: 0.999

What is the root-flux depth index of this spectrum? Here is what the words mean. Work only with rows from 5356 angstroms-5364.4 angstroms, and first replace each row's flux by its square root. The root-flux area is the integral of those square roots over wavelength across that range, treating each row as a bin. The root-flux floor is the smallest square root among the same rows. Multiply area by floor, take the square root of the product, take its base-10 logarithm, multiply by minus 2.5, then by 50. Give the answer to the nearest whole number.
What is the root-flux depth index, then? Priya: -144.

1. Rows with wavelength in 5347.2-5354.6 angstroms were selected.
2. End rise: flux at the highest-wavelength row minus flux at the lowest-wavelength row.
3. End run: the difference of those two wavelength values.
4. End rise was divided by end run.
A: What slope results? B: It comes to 0.42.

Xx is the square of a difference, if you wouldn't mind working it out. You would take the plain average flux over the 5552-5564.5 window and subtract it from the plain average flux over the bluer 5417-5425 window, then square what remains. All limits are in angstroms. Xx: 1.4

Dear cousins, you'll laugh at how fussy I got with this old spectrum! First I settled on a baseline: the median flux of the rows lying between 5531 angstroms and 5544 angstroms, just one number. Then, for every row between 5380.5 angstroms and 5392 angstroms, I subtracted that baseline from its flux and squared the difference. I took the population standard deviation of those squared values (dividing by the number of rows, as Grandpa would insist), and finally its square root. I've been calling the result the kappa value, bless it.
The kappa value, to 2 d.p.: 0.84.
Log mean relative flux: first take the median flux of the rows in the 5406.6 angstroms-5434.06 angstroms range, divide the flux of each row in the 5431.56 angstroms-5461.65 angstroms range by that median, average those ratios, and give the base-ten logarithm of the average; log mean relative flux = -0.041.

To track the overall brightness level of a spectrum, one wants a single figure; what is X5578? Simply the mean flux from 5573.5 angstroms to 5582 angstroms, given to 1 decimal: 23.8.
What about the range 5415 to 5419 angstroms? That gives 25.4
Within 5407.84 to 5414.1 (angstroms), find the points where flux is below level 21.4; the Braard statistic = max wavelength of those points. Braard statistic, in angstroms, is 5408.47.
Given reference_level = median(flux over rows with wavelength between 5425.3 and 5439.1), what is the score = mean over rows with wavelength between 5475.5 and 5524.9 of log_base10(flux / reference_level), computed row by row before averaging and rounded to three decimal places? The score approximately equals -0.030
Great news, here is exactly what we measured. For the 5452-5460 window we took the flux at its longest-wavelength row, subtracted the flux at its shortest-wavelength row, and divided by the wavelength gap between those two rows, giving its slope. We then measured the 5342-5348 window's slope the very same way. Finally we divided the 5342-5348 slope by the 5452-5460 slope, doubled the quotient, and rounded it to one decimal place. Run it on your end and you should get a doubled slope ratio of 0.2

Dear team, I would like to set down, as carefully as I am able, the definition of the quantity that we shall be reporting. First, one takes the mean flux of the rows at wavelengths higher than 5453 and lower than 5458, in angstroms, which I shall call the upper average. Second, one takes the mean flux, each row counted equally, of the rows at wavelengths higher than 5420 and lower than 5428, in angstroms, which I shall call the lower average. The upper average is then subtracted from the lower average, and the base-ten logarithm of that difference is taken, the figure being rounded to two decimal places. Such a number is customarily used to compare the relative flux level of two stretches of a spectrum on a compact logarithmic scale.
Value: 0.73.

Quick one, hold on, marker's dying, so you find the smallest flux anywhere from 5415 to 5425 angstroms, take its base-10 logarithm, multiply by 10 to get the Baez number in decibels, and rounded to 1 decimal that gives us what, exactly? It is 13.9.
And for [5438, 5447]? 13.4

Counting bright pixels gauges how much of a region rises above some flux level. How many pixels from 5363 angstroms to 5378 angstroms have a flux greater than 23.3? 4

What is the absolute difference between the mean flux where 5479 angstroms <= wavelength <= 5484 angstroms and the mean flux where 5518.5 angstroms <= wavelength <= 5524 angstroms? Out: 1.6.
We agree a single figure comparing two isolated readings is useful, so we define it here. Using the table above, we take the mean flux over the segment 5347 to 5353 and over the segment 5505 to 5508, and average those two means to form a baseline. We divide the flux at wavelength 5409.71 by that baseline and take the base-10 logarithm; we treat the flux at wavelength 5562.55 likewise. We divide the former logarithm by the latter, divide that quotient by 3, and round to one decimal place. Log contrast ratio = 0.1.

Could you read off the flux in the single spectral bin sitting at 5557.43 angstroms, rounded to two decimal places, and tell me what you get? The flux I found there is 24.02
